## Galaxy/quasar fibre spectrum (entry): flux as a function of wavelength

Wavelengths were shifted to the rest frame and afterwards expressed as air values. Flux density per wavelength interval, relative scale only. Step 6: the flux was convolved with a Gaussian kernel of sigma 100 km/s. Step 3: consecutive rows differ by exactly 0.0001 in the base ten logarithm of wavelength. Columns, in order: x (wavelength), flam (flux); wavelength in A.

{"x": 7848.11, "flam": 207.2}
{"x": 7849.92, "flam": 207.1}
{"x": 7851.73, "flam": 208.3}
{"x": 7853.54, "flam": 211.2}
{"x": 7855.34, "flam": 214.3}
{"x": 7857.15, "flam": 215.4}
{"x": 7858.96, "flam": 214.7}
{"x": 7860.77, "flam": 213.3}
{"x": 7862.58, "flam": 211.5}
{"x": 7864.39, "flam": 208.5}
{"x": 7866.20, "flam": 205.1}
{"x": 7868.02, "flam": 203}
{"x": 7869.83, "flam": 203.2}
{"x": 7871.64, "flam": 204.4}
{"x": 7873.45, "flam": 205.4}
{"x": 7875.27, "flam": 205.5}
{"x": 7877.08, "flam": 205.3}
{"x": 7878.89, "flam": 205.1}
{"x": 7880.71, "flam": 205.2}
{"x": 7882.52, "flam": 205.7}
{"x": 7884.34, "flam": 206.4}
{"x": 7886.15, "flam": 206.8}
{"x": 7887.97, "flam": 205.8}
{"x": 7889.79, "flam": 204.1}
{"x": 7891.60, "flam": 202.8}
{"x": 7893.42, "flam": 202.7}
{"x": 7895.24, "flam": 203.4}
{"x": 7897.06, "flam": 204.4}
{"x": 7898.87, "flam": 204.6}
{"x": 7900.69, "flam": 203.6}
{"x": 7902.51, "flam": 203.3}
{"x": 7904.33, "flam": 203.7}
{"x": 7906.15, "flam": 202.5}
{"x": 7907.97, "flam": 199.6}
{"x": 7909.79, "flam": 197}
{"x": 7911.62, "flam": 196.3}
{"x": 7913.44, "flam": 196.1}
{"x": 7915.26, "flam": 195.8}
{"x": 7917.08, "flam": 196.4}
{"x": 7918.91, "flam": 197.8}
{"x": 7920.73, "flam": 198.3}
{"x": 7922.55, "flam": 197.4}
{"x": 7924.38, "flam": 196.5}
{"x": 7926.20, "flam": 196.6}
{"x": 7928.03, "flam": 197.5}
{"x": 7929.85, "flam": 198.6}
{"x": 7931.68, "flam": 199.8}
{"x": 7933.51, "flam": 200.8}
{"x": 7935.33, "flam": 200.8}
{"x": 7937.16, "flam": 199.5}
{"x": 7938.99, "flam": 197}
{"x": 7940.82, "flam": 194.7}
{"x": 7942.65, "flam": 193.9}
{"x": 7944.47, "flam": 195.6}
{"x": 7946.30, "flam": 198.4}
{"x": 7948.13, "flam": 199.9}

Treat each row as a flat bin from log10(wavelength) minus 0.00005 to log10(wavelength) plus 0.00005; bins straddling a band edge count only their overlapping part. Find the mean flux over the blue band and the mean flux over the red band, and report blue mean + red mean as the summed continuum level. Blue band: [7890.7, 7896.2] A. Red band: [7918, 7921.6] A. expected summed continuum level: 401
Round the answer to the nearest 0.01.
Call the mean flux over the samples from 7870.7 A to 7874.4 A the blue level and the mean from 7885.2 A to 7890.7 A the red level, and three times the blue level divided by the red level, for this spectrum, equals 2.99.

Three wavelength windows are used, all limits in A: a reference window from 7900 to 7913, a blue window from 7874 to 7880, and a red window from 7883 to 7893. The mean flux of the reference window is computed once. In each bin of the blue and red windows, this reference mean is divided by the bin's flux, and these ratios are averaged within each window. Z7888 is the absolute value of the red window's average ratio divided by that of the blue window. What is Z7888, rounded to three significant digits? 1.00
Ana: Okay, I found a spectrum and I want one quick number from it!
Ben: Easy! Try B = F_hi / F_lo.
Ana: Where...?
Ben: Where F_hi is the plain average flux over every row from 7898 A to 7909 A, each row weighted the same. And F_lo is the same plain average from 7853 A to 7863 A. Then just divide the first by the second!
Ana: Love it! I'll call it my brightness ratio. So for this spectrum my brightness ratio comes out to 0.95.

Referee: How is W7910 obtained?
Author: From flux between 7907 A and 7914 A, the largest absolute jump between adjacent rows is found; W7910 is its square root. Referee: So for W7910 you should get 1.61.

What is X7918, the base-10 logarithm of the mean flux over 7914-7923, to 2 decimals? 2.29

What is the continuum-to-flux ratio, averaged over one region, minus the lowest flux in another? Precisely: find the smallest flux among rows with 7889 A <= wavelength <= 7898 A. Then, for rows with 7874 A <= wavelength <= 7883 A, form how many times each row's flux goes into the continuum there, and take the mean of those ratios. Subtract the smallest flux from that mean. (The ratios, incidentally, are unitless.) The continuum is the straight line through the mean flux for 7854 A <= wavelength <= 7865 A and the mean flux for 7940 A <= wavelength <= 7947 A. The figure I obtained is -202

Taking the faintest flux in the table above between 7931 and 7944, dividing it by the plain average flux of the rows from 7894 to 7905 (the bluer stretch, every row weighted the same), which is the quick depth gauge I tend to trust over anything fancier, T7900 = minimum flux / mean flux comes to 0.951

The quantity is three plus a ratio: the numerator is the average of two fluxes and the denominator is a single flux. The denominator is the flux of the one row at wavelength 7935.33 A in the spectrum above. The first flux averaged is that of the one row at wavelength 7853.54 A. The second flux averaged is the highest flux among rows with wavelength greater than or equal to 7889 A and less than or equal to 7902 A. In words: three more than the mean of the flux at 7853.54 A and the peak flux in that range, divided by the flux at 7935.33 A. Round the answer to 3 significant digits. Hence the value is 4.04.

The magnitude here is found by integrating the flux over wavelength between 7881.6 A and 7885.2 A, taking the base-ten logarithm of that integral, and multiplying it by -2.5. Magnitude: -7.18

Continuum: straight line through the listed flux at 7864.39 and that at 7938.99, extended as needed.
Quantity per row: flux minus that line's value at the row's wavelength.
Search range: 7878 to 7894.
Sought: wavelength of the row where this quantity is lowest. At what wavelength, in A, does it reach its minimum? 7891.60 A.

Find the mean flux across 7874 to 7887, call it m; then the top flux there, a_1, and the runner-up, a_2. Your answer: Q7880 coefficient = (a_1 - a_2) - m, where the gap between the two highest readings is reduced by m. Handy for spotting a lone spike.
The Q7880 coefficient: -205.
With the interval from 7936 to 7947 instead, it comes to -195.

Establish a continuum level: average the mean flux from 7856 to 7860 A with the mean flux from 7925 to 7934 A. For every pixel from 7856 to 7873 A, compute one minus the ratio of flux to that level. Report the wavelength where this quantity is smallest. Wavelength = 7857.15 A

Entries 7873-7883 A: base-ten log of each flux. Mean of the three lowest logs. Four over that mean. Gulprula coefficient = 1.73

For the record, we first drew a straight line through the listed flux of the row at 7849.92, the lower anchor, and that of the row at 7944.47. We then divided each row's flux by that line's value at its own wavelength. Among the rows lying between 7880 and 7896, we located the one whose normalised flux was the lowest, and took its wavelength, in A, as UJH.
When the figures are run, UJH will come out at 7891.60 A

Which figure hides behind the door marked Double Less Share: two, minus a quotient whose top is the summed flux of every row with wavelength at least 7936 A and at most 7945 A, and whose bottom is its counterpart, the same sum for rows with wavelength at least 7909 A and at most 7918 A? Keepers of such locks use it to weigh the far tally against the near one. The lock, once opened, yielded 1.001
